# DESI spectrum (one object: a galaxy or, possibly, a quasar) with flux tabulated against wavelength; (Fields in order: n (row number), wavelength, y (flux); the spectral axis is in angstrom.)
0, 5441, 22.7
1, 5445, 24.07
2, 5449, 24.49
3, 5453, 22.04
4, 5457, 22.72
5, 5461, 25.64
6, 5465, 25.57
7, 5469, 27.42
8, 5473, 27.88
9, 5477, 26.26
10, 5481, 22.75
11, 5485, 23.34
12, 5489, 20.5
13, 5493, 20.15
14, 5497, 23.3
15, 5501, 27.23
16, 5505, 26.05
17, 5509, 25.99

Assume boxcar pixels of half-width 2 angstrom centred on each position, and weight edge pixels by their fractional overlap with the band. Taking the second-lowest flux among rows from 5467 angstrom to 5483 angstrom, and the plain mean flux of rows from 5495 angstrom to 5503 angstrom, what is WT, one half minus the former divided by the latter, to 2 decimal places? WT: -0.54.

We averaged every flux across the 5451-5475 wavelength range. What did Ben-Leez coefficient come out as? 25.2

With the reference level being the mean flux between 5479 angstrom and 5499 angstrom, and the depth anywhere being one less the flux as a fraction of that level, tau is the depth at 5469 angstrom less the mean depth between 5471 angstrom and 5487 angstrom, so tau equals -0.11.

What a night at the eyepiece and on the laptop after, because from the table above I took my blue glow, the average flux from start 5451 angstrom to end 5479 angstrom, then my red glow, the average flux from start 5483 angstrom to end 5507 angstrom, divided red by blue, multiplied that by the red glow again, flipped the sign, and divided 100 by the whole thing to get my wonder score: -4.62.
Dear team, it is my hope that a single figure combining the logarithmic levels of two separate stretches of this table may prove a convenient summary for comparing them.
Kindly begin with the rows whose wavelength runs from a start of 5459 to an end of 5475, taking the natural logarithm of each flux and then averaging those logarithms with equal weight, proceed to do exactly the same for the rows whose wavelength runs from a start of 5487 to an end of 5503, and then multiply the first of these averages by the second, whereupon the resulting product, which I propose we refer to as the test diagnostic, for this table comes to 10.2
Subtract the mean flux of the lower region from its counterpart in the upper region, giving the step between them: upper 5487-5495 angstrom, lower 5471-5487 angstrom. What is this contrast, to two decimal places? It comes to -4.73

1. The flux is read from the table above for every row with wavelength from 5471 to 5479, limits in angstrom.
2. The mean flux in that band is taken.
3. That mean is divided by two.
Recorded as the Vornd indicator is 13.5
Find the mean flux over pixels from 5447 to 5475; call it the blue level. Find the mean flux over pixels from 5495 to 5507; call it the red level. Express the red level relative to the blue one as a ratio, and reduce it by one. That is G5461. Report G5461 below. 0.02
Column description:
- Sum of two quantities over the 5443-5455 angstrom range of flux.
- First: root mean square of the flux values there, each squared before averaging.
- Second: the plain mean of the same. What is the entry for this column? 47.1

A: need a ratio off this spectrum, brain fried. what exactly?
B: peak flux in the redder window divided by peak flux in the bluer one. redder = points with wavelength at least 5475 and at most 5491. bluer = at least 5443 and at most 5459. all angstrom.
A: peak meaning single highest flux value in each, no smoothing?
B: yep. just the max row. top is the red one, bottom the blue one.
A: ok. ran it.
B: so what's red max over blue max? 1.07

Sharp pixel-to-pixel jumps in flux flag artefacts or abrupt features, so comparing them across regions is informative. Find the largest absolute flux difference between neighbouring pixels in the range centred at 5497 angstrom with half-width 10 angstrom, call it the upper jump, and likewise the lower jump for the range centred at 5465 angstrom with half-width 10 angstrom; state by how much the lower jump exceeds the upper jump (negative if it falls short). -1.01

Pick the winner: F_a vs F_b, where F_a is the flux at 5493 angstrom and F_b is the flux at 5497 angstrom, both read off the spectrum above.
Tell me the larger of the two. 23.3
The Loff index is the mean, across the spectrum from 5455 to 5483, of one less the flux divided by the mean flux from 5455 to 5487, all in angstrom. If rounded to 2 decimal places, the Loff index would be -0.01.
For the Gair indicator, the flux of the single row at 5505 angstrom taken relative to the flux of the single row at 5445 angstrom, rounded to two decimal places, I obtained 1.08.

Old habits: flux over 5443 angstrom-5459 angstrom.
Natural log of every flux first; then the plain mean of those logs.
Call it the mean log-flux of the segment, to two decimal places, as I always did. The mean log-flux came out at 3.15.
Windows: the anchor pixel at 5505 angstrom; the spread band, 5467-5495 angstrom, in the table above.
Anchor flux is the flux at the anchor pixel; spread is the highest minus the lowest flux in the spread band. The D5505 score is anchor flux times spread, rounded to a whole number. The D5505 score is 201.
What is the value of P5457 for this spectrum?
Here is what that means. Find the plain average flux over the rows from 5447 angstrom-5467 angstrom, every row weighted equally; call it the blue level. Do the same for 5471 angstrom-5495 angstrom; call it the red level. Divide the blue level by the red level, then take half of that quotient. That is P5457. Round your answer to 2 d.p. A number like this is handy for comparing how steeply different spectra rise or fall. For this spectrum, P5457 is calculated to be 0.51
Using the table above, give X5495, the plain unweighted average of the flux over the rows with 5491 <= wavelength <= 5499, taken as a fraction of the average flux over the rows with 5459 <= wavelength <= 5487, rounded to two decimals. 0.85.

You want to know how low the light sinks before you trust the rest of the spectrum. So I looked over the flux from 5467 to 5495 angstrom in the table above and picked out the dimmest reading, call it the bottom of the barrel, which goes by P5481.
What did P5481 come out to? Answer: 20.15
